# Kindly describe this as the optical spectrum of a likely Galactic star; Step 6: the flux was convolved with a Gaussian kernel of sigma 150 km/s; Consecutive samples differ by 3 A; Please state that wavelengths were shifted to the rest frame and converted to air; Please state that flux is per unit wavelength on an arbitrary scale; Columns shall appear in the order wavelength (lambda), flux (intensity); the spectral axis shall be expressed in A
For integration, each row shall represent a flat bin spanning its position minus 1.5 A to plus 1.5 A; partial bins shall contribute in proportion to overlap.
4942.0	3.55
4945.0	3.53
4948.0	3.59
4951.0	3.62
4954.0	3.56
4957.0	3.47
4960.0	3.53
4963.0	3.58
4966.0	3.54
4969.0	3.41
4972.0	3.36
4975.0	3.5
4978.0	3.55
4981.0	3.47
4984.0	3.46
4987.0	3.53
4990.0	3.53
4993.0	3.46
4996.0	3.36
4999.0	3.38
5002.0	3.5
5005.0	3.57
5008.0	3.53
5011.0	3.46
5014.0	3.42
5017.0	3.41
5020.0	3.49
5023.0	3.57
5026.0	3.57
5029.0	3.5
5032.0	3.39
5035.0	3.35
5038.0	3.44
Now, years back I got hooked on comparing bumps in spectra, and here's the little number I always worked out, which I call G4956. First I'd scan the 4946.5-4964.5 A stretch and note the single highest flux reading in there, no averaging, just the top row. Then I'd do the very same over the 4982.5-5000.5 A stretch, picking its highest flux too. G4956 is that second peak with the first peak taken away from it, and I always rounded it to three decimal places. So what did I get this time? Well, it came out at -0.090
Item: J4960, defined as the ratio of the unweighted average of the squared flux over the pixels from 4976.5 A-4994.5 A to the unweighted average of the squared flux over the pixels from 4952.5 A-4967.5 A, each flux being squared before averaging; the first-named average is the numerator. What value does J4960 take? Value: 0.98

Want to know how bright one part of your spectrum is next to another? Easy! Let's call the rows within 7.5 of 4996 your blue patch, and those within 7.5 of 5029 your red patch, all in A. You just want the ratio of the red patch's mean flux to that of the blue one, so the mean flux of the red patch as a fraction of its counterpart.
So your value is 1.01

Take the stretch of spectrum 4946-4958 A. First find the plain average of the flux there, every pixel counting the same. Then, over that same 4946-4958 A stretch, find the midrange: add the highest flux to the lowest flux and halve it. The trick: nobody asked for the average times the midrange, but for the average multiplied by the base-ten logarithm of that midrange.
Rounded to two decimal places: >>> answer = 1.96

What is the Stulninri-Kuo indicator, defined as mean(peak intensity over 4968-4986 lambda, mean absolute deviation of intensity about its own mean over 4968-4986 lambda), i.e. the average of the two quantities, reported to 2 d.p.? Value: 1.80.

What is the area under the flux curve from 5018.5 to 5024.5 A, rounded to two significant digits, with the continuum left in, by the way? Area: 21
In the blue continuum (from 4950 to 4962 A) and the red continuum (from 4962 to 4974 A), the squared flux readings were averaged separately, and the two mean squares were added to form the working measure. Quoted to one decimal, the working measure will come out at 24.6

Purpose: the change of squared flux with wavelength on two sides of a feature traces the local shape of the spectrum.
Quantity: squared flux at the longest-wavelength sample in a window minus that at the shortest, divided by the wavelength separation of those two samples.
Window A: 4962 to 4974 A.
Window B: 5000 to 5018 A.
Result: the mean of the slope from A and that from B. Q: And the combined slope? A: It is -0.11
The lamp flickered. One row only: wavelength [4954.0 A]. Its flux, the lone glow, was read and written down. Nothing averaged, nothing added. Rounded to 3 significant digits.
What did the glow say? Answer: 3.56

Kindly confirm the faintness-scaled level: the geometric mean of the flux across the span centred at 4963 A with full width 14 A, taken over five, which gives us 0.701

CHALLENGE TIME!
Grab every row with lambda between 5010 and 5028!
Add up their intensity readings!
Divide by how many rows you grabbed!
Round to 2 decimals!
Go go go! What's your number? 3.49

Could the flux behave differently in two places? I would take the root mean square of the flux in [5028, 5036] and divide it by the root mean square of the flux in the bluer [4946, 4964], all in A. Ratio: 0.959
